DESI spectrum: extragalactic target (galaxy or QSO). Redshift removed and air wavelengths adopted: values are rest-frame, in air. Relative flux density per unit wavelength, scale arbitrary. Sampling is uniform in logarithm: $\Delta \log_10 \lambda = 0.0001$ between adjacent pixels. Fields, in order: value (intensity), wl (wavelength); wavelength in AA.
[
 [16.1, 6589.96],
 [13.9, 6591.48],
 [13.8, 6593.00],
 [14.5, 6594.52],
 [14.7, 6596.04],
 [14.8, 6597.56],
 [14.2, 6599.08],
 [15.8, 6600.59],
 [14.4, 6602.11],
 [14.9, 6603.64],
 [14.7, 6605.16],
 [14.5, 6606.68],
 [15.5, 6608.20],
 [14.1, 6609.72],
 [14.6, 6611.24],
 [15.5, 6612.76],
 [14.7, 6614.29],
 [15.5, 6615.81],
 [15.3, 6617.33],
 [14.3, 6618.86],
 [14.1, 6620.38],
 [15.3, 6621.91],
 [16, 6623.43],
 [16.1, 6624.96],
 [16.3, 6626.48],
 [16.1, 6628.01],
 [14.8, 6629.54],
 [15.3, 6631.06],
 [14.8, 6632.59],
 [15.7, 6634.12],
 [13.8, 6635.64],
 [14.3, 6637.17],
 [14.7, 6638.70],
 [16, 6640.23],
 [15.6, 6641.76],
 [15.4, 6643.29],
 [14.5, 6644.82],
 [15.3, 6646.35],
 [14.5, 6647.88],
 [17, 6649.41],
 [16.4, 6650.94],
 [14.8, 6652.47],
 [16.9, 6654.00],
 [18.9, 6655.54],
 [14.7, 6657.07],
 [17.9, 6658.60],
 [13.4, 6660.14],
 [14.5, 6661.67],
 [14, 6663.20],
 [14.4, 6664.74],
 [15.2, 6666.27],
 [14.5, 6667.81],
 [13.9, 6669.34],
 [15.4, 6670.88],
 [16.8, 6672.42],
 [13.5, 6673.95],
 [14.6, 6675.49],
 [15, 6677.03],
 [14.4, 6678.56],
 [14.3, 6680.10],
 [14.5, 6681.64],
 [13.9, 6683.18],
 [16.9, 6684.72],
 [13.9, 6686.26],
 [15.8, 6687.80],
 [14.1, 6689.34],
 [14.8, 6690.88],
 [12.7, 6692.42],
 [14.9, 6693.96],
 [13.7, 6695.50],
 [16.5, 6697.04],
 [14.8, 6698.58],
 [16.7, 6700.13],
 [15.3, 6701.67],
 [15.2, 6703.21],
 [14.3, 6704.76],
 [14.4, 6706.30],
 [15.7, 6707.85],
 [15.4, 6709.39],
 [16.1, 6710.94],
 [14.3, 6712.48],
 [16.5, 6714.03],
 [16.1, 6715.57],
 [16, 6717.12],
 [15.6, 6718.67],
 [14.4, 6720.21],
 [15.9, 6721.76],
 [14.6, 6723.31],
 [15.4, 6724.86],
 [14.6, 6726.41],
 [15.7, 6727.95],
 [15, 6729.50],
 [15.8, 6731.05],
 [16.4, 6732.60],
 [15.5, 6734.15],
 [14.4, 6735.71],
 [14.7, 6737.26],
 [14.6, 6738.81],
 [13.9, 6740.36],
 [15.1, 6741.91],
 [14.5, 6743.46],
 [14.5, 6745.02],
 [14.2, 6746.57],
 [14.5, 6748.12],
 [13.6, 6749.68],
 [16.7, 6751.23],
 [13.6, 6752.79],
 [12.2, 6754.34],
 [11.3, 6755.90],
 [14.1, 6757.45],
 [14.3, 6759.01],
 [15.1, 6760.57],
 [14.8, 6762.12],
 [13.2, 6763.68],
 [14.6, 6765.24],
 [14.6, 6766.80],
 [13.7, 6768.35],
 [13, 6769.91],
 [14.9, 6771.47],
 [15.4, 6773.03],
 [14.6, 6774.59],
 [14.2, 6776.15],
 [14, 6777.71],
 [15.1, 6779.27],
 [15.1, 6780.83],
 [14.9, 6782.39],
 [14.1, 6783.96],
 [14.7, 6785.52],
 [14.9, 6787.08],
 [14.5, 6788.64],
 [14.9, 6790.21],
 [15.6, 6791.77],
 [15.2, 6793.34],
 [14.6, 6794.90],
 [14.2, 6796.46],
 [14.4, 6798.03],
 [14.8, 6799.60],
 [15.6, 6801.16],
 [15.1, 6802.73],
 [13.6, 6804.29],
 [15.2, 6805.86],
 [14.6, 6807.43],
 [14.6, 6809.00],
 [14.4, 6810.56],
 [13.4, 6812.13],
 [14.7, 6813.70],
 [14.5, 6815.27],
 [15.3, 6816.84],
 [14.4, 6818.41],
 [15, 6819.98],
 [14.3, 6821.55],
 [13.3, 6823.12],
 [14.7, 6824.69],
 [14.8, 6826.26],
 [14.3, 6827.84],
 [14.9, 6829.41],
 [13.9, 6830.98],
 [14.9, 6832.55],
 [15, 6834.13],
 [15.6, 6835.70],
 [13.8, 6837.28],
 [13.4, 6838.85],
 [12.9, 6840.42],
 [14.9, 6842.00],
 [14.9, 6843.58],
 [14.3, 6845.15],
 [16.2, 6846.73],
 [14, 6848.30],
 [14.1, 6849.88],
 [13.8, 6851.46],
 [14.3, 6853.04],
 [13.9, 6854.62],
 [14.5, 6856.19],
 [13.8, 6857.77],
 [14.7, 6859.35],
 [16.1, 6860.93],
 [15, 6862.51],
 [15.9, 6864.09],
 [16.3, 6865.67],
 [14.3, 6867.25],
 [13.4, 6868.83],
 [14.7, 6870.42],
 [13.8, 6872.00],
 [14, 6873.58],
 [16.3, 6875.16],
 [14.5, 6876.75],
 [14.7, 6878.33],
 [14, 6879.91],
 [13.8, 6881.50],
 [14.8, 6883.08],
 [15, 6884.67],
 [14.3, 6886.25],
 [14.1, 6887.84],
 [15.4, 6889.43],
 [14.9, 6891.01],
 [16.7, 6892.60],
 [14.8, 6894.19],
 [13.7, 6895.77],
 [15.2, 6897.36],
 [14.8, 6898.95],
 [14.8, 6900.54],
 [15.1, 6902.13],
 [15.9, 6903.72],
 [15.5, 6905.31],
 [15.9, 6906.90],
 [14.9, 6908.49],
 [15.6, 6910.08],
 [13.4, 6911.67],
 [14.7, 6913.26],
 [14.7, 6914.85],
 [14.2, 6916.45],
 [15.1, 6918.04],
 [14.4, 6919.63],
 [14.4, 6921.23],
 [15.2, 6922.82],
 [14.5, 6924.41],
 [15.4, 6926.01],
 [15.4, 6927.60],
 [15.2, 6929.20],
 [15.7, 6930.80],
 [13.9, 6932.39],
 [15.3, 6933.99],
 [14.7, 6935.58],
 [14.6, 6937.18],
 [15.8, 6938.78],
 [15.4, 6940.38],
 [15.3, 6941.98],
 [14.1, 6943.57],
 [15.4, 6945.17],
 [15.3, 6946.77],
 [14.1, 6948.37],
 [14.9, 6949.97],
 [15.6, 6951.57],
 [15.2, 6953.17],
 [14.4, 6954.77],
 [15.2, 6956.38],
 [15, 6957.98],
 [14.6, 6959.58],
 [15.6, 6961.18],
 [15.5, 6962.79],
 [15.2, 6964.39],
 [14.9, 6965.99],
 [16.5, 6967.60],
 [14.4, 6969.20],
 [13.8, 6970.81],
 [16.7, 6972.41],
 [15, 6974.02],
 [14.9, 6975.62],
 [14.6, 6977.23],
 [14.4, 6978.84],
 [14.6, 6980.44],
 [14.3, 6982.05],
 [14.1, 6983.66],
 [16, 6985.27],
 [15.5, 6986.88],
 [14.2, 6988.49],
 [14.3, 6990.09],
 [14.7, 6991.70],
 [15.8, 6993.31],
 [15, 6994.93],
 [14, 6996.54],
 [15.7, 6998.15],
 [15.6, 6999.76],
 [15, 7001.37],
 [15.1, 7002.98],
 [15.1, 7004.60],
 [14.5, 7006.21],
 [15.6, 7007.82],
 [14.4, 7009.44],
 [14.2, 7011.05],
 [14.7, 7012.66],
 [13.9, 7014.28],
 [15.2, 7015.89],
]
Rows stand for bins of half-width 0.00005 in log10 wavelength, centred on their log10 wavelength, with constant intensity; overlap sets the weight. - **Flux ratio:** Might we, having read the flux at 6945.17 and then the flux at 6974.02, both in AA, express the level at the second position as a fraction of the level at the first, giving 0.97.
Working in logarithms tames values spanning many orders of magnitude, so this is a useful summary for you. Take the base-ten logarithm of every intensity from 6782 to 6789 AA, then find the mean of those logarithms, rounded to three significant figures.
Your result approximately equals 1.16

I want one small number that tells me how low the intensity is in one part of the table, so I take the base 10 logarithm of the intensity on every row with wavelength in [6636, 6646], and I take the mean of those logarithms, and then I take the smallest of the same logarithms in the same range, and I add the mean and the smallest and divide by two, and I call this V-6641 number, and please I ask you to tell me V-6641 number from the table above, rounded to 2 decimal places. 1.17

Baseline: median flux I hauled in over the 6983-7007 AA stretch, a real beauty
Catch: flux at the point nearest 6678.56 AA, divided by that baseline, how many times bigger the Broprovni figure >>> 0.96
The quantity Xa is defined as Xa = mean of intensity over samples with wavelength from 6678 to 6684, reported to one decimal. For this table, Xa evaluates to 14.3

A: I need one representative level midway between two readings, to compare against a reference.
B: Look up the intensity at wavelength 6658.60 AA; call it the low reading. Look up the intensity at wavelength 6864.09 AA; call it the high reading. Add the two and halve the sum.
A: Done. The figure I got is 16.9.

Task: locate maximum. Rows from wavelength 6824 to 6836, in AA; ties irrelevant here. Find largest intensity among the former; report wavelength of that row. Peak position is 6835.70 AA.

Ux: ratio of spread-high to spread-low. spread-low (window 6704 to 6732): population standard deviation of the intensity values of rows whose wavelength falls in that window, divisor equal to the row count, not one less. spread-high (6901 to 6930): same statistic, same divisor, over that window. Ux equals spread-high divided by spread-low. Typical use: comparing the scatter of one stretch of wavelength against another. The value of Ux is 0.9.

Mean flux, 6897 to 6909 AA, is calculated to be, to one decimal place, 15.3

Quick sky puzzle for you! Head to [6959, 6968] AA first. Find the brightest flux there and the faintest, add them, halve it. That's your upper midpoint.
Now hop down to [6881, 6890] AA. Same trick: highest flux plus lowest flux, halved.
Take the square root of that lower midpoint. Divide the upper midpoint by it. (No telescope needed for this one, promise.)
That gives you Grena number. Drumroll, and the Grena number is 4.07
